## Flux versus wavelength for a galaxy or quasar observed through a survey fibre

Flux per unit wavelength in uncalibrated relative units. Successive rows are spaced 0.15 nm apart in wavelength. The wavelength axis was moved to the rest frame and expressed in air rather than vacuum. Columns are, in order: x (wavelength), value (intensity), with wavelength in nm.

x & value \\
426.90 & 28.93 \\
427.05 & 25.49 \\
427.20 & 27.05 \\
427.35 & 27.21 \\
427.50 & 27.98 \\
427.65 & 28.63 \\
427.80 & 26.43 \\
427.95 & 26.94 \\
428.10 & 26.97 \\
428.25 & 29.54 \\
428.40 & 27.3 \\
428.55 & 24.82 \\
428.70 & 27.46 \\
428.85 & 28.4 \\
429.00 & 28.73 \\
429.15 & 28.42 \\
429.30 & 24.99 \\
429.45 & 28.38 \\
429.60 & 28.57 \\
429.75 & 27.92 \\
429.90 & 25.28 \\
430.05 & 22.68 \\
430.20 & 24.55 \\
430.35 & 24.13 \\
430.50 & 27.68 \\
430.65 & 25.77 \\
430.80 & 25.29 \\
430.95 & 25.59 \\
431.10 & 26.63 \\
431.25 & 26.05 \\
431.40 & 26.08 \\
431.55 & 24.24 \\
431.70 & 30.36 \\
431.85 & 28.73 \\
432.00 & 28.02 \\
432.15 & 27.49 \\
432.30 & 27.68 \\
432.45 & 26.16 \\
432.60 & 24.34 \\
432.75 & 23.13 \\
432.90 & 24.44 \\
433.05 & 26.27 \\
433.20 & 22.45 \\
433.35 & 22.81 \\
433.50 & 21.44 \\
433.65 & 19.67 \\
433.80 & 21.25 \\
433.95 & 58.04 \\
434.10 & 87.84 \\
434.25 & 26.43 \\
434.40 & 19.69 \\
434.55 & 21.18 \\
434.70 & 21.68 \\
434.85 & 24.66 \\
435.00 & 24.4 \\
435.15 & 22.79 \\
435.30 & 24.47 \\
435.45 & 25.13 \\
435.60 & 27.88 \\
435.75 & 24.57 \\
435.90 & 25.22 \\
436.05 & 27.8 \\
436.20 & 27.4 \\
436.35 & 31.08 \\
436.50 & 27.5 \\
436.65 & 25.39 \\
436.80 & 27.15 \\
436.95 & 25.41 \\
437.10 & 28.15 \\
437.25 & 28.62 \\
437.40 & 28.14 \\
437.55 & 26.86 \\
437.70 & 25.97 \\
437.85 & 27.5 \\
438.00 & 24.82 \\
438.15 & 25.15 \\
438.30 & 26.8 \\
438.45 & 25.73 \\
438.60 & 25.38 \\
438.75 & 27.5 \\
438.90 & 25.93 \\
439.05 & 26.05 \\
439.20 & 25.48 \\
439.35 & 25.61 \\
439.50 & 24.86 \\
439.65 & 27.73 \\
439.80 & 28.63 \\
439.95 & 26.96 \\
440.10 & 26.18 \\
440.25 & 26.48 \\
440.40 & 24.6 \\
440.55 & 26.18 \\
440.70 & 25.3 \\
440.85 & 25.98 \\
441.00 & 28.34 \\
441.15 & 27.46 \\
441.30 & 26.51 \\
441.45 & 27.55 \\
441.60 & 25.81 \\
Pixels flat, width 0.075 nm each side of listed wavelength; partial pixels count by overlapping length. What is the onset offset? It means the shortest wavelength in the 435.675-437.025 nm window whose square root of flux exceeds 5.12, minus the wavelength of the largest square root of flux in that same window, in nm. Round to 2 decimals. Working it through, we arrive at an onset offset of -0.30 nm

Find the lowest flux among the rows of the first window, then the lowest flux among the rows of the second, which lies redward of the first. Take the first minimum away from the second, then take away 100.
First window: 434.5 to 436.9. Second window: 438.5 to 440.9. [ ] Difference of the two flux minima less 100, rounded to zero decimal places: -97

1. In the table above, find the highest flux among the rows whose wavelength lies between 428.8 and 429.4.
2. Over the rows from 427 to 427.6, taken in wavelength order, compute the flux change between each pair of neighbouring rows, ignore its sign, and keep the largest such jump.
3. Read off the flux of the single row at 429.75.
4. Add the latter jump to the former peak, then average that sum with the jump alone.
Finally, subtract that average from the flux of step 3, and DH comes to 12.0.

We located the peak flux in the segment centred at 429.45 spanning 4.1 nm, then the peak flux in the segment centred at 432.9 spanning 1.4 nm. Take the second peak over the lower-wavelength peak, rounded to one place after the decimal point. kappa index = 0.9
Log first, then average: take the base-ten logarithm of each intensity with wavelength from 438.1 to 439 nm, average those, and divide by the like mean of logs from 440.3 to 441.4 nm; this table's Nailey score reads 1.00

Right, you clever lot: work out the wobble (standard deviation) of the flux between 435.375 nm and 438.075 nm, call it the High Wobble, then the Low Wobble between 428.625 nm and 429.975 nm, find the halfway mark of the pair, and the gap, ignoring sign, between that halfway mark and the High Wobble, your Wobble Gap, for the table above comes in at 0.1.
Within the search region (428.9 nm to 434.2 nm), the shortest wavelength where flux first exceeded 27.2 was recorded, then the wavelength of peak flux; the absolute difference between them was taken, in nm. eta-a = 5.10 nm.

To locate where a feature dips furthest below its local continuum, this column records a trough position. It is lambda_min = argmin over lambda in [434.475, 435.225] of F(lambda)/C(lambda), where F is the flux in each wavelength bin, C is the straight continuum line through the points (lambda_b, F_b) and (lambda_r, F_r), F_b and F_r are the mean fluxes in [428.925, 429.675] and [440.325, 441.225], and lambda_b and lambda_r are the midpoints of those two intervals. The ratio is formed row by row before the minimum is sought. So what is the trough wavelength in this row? 434.55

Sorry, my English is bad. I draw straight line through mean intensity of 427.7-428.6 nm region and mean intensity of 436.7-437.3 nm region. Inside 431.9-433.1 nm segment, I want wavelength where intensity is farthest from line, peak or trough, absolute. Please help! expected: 432.75 nm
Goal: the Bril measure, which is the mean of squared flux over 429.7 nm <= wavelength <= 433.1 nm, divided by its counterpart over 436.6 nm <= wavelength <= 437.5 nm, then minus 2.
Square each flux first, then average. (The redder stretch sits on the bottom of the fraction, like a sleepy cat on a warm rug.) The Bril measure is -1.08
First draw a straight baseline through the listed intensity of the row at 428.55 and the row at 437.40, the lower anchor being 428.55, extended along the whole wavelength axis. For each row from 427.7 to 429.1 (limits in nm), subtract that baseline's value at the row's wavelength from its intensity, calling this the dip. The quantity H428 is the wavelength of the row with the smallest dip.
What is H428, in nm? 428.55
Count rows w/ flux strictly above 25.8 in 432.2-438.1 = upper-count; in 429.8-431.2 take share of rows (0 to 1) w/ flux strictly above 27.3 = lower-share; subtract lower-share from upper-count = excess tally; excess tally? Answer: 18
